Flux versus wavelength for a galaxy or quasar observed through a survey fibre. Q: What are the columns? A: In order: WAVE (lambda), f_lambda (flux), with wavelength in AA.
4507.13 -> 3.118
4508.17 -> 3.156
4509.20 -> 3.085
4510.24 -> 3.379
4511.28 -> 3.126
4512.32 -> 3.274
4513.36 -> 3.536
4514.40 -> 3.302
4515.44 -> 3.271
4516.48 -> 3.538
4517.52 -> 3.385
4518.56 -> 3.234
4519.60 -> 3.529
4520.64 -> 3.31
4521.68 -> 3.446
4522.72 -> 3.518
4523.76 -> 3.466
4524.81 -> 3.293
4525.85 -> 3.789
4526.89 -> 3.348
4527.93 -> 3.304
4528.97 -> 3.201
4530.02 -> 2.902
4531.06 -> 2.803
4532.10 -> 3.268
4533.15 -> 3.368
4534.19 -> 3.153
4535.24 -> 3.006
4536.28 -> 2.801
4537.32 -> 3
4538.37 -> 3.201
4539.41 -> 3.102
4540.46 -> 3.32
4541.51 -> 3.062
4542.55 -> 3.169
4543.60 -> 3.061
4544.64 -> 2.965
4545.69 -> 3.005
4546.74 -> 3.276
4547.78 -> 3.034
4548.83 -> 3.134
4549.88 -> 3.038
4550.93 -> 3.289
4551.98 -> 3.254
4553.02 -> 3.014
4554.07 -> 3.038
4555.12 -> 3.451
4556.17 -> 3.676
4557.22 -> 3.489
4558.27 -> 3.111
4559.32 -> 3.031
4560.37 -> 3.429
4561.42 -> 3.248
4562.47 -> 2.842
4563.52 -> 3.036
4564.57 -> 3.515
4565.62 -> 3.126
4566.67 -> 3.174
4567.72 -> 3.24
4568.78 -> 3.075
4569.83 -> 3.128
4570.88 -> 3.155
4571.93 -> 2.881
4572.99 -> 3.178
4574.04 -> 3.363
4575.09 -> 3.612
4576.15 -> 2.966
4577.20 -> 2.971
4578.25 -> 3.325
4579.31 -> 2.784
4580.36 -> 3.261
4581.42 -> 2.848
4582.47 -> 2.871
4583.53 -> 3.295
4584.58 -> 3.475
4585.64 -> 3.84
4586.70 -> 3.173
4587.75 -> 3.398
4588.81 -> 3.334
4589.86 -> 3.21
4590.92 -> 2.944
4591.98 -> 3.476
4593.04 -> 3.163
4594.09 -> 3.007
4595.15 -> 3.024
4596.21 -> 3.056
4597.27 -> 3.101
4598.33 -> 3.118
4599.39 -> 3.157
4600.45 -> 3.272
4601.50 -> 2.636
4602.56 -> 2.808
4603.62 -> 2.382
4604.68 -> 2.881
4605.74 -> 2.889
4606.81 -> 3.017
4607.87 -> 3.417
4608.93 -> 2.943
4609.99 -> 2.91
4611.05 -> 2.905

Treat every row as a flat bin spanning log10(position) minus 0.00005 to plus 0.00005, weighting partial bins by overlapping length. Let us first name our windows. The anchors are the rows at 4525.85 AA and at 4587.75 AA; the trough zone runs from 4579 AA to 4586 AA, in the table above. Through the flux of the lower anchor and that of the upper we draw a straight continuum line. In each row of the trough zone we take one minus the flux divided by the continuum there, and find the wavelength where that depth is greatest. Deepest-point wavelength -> 4579.31 AA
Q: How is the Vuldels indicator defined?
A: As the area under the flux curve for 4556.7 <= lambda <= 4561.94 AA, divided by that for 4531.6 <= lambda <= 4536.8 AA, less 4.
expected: -2.95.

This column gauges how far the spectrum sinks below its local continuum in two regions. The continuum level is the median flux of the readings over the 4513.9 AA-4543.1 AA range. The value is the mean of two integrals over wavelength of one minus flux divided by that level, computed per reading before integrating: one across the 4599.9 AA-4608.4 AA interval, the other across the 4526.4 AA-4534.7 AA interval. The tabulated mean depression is 0.62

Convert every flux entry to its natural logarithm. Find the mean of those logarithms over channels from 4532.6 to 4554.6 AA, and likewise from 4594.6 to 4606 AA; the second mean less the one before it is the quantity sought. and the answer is -0.059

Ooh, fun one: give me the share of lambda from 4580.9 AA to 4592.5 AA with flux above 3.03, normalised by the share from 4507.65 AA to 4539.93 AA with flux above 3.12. 0.94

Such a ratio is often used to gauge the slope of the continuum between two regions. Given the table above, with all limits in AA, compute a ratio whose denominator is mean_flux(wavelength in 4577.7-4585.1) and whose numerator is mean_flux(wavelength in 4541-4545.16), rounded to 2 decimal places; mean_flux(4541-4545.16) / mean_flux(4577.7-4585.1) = 0.98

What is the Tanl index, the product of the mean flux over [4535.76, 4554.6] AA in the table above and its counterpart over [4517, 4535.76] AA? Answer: 10.2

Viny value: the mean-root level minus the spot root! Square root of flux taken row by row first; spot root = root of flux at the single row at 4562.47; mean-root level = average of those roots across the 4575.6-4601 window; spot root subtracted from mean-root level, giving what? 0.093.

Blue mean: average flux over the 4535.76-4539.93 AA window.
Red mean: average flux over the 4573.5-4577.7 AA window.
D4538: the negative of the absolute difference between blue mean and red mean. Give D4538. -0.20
